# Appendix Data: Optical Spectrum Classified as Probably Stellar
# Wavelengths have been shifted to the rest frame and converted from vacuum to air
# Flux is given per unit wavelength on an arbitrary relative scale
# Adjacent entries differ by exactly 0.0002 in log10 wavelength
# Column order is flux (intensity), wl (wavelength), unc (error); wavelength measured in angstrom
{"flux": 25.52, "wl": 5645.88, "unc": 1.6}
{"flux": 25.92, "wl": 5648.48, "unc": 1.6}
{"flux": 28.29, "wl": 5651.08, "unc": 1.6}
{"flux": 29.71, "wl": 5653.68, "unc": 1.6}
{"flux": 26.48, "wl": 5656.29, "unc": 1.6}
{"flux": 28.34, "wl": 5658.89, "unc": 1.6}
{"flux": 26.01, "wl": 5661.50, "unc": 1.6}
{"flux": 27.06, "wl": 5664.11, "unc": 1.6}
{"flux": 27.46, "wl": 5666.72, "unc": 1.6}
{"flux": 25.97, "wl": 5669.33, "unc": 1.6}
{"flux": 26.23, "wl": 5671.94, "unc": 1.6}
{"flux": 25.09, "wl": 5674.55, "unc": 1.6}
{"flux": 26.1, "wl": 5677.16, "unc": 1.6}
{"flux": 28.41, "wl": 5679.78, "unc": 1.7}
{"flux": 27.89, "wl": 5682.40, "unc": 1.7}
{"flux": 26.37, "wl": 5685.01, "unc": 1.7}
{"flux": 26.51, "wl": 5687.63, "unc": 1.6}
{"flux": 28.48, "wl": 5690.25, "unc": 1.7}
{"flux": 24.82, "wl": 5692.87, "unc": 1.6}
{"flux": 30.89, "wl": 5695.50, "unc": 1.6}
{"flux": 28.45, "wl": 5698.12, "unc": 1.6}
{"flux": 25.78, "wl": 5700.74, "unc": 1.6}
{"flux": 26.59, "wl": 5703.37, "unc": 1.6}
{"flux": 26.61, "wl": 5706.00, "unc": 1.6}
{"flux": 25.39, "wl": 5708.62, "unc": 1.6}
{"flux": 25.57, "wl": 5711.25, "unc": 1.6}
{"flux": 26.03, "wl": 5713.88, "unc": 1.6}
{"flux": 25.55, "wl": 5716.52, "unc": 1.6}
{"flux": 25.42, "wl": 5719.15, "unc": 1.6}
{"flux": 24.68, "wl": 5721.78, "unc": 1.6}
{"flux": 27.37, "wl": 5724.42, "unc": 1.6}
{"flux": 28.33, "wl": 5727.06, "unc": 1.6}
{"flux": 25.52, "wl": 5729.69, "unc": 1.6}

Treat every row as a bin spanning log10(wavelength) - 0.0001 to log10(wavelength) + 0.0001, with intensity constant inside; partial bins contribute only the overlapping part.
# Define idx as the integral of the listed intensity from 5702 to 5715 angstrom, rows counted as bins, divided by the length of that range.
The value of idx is 26.0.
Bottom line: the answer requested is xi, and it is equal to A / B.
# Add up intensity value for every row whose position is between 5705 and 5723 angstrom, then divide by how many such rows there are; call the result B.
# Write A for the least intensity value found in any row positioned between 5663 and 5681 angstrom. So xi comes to 0.98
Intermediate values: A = 25.09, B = 25.6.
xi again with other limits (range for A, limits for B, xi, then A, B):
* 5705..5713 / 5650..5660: 0.90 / 25.39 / 28.2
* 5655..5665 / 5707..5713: 1.02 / 26.01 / 25.5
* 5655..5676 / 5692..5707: 0.92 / 25.09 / 27.2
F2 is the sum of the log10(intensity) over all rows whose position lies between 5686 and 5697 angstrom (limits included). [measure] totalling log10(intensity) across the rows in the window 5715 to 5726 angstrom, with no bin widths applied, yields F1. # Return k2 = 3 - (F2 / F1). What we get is 1.98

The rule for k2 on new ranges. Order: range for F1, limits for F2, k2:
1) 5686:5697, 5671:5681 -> 2.01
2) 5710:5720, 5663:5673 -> 1.99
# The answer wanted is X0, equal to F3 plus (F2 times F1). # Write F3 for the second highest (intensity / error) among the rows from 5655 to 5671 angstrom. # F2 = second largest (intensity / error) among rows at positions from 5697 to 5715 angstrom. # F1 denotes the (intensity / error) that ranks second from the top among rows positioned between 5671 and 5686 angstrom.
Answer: 290.0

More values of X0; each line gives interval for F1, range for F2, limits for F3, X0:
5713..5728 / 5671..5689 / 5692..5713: 301.2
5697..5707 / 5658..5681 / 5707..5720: 301.4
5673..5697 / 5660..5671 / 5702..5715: 300.0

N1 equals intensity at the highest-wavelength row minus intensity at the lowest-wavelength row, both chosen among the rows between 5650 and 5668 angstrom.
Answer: -0.8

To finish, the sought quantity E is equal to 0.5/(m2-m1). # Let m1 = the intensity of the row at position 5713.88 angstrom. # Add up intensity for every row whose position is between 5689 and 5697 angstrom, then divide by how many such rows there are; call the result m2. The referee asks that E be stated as 0.2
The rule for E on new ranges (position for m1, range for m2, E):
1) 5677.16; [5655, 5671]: 0.6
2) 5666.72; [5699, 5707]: -0.4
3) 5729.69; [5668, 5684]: 0.5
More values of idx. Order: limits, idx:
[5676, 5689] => 27.1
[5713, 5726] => 25.8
